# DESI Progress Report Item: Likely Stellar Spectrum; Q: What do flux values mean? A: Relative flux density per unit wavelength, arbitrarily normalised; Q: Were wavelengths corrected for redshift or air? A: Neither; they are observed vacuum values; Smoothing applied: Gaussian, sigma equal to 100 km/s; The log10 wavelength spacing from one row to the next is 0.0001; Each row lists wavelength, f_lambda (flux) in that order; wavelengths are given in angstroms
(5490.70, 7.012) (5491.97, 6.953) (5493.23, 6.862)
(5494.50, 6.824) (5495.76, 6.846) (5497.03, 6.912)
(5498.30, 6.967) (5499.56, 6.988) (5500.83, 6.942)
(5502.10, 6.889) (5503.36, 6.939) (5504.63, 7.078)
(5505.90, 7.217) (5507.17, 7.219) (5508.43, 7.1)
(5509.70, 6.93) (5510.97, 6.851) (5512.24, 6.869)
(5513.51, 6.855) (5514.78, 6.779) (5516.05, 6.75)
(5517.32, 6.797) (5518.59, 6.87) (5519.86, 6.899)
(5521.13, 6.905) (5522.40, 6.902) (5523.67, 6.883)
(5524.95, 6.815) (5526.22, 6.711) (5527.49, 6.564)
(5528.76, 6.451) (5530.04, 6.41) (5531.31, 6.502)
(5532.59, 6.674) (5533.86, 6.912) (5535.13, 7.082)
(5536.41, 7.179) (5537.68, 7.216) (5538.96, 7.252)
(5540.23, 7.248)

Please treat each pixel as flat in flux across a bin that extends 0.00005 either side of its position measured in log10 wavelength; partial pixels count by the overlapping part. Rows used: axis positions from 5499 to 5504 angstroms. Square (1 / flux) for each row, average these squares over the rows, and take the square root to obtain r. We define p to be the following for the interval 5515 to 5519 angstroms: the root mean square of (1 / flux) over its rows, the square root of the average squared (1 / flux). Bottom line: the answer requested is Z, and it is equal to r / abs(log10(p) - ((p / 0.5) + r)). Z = 0.1134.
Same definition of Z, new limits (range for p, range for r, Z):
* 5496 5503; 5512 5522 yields 0.1146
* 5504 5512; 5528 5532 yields 0.1204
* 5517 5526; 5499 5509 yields 0.1118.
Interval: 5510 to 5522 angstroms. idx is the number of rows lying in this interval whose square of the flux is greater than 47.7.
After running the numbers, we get 0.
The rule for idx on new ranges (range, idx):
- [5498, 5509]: 8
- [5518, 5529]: 0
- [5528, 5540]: 5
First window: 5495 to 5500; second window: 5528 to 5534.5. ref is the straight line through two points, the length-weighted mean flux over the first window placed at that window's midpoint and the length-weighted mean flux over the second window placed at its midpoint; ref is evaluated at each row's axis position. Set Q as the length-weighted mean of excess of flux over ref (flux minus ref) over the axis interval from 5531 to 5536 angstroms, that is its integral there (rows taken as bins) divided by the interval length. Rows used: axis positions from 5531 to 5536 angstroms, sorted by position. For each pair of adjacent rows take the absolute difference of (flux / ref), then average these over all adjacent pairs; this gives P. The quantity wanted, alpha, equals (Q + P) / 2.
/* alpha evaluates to 0.15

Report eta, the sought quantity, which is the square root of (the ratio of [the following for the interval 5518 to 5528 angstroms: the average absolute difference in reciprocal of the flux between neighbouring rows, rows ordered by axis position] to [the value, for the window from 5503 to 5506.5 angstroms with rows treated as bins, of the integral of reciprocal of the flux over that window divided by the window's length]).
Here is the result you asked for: 0.092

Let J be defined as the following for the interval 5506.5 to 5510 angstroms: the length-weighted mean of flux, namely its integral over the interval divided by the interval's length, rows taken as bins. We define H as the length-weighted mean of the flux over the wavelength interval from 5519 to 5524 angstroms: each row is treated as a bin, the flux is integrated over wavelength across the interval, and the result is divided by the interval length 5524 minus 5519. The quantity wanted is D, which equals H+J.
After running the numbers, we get 14.0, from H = 6.90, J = 7.11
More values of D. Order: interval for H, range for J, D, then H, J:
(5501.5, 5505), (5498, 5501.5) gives 13.9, 6.97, 6.96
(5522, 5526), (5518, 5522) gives 13.7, 6.84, 6.90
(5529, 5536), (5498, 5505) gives 13.7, 6.71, 6.97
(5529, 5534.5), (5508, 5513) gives 13.5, 6.61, 6.92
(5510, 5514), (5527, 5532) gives 13.3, 6.86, 6.47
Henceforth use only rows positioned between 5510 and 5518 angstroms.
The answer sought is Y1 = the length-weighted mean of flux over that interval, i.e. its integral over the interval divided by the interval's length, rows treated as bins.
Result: 6.82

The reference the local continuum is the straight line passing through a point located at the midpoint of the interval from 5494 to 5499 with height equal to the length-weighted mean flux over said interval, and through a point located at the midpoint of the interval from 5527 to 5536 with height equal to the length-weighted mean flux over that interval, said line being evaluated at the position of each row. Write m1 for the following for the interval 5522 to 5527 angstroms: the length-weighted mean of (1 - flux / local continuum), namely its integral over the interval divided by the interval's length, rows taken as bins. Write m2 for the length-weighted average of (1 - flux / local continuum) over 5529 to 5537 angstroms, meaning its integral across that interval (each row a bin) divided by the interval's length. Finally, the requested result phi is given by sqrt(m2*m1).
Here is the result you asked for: 0.016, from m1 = -0.015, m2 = -0.017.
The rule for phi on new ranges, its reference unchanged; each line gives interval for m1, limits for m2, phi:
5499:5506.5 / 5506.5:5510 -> 0.030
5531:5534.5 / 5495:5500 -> 0.006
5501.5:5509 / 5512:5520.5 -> 0.018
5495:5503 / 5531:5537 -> 0.015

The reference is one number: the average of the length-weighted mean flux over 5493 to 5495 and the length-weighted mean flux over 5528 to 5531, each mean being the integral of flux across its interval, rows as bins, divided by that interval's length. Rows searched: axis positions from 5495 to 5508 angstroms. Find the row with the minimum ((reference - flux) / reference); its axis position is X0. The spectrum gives 5507.17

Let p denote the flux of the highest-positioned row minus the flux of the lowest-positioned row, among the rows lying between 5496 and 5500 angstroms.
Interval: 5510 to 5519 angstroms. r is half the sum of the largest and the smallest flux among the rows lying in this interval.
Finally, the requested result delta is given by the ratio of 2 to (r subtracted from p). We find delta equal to -0.297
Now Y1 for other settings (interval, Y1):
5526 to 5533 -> 6.53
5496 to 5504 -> 6.93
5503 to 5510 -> 7.09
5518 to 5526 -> 6.87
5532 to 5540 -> 7.07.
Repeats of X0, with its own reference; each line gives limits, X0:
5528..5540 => 5538.96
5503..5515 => 5507.17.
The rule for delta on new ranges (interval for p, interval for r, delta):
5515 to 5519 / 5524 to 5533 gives -0.308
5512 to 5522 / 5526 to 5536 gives -0.298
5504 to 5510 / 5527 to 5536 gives -0.290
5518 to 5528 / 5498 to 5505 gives -0.274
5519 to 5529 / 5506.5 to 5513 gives -0.267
